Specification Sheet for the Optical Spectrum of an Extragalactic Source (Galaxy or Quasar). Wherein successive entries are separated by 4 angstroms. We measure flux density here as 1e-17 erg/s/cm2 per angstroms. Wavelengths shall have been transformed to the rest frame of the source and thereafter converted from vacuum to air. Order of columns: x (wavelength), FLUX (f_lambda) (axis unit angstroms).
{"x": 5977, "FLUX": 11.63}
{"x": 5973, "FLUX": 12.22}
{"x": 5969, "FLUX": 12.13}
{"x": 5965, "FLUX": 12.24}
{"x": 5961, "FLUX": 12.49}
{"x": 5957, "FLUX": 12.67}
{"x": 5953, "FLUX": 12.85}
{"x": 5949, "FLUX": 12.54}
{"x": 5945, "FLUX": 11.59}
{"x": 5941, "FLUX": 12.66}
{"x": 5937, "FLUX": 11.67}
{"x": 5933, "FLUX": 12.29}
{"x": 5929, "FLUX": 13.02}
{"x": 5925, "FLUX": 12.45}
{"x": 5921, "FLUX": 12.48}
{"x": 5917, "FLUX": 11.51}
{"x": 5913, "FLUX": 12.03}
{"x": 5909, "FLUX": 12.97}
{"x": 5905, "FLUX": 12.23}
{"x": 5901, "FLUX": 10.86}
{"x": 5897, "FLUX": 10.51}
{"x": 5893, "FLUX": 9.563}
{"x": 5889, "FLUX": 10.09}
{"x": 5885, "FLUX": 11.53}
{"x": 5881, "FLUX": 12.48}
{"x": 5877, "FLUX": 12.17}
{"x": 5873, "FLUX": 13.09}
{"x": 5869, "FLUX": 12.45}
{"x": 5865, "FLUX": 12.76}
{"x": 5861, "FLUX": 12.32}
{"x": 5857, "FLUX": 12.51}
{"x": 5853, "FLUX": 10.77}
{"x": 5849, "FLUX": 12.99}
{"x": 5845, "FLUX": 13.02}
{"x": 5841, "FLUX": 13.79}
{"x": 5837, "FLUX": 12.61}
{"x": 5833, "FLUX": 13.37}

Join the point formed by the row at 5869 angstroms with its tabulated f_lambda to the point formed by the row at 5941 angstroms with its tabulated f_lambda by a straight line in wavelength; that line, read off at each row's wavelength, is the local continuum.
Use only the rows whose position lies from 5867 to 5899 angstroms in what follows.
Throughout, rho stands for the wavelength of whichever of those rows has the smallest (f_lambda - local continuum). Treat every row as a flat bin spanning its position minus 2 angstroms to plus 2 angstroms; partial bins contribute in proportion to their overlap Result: 5893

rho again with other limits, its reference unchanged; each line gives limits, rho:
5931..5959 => 5945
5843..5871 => 5853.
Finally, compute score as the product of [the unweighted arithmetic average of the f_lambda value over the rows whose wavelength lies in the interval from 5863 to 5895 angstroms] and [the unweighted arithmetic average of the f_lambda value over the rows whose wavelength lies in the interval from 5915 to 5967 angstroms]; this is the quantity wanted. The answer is 145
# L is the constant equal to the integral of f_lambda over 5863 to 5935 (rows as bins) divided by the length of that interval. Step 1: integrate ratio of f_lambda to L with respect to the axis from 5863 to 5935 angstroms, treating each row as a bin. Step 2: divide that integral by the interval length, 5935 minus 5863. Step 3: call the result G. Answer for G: 1.00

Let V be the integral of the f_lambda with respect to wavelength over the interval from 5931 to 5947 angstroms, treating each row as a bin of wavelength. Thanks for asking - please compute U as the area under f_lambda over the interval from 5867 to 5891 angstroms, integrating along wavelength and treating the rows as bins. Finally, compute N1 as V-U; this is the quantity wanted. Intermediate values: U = 287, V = 193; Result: -94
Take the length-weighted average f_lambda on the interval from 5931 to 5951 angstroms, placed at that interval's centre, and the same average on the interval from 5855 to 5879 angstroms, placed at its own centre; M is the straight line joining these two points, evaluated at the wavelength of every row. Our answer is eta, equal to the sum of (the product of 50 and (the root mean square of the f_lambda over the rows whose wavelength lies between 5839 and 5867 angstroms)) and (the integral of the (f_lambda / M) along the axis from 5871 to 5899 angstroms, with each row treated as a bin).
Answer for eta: 657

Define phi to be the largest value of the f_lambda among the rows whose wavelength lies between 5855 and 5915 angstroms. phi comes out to 13.09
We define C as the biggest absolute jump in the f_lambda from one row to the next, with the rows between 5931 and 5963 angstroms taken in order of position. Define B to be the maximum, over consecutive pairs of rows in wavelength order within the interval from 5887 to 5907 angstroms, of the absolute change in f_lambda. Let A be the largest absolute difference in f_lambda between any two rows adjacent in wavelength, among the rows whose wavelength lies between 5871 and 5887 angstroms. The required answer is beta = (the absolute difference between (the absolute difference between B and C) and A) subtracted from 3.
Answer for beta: 2.35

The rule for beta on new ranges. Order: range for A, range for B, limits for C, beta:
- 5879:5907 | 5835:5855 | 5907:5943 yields 2.79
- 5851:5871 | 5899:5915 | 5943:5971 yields 1.68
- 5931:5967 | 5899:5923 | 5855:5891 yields 2.00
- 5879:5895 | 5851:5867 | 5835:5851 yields 2.12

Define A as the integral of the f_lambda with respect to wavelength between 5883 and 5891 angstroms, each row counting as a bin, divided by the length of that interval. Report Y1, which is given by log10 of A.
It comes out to 1.03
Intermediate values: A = 10.8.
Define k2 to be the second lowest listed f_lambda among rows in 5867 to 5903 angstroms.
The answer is 10.09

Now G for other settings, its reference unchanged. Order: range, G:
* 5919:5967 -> 1.04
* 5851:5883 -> 1.03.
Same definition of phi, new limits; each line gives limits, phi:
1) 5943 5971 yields 12.85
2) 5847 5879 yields 13.09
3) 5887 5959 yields 13.02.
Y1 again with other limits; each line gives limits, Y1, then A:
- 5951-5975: 1.09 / 12.4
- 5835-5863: 1.10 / 12.6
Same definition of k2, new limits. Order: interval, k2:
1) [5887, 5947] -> 10.09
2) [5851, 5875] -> 12.32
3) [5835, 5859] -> 12.51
